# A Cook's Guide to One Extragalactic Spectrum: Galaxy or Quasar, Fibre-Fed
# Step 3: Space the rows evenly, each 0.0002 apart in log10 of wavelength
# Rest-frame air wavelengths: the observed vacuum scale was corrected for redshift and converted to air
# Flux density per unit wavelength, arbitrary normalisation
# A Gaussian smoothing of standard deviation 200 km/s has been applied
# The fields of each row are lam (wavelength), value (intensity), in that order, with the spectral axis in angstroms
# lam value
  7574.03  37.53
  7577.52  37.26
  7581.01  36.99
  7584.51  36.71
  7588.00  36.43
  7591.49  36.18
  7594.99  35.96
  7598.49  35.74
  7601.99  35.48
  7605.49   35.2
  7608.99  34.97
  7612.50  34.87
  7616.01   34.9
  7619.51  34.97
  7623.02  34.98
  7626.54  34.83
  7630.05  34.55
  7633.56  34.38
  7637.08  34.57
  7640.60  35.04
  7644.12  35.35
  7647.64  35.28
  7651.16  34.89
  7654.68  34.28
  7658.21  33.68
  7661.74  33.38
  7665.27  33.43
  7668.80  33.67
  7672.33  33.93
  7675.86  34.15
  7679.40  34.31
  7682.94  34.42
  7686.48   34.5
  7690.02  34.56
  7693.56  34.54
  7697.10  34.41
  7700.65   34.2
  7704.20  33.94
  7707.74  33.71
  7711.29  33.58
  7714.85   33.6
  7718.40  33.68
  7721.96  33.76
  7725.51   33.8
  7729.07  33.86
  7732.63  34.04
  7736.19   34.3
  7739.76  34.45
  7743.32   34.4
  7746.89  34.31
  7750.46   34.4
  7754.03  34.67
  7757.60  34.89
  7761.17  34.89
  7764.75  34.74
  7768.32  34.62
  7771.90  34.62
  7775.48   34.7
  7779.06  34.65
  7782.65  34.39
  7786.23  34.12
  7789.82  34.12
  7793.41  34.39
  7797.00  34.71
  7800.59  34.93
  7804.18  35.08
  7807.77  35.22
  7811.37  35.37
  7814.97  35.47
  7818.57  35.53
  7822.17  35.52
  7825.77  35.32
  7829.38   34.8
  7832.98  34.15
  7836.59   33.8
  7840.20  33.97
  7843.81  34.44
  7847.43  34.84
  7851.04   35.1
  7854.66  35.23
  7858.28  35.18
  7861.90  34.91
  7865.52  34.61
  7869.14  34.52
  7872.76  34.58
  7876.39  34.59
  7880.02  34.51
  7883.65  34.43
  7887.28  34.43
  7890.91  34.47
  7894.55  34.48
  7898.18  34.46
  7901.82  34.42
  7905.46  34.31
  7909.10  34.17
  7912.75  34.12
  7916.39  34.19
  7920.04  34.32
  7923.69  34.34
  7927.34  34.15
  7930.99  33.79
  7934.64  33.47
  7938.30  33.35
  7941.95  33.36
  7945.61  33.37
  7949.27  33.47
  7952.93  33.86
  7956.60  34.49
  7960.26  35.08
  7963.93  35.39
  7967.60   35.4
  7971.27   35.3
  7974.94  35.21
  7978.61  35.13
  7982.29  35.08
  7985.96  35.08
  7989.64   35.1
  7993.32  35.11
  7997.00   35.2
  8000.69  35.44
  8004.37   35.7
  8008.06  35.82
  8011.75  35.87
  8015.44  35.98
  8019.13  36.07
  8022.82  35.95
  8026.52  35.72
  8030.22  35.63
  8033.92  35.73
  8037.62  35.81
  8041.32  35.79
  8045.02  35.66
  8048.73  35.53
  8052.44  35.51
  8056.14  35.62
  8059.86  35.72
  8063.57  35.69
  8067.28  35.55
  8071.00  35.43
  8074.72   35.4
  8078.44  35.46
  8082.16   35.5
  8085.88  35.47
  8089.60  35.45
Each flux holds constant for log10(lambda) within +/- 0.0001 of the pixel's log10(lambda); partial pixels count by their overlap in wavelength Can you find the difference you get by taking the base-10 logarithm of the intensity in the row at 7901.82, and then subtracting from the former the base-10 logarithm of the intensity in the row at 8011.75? -0.018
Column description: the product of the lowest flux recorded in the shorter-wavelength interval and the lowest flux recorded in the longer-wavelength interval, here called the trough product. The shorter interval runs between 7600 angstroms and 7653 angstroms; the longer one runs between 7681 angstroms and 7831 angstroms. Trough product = 1154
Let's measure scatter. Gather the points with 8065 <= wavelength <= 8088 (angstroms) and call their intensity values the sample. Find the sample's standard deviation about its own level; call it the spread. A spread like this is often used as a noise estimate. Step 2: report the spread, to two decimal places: 0.05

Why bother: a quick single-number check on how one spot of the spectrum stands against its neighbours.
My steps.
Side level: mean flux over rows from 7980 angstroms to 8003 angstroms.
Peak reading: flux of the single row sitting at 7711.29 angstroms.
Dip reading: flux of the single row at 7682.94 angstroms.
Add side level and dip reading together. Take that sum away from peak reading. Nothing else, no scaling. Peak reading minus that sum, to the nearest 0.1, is -36.0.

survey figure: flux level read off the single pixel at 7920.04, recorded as 34.32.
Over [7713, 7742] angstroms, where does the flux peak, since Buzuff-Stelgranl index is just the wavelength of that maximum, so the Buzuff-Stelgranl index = 7739.76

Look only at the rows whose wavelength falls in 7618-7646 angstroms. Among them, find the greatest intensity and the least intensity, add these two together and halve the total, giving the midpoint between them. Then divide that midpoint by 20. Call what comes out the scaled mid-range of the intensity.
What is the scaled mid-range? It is 1.74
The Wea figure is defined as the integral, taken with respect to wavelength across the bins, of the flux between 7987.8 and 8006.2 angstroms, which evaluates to 650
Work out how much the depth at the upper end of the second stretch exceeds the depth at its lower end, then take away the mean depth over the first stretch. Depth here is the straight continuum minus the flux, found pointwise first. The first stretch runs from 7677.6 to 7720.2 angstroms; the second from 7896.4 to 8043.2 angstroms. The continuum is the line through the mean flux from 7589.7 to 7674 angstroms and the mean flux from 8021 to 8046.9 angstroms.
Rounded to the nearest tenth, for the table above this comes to -1.8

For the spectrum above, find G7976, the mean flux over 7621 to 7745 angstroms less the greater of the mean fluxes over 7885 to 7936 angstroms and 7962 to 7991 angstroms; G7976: -1.0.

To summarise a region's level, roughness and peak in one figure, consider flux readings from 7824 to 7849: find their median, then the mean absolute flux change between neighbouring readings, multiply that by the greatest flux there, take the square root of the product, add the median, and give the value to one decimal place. 38.3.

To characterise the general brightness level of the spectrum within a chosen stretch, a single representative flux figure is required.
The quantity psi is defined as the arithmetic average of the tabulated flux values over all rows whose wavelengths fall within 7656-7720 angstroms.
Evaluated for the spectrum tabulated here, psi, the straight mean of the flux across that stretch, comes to 34.0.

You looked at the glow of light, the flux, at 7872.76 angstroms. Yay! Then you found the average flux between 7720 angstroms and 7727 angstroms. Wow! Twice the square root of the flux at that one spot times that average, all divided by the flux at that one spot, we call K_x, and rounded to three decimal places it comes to 1.977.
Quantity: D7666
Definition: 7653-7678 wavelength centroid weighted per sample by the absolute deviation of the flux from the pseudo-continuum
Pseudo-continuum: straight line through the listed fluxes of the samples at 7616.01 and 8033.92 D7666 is 7665.2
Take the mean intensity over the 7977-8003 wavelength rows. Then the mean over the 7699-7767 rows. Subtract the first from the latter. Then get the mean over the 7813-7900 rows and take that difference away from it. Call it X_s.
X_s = 35.72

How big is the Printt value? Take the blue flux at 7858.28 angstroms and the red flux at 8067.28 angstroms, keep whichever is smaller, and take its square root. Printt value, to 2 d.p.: 5.93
